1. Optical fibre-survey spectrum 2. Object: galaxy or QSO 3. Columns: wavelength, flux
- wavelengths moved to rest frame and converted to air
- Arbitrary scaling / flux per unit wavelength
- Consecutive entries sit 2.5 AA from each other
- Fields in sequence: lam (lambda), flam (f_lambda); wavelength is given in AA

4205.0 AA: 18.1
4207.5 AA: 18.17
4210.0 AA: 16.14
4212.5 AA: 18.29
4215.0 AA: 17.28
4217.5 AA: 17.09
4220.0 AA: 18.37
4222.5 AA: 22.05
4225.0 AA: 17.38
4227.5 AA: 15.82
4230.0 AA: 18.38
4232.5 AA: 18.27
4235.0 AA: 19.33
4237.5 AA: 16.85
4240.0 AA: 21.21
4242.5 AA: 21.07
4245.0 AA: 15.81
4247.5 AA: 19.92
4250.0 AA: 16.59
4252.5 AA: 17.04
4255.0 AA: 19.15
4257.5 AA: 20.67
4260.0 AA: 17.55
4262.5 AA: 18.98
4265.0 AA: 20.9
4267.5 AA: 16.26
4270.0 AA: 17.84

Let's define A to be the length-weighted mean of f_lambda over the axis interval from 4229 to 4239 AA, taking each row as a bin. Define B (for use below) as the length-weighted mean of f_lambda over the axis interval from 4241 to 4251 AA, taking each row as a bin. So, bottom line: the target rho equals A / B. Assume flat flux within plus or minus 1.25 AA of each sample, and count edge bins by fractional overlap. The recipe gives 0.99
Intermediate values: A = 18.3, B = 18.5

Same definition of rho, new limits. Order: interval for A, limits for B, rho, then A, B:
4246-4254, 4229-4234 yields 0.97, 17.8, 18.4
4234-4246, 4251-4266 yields 1.00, 18.9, 19.0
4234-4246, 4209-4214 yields 1.09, 18.9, 17.3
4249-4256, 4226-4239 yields 0.99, 17.6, 17.8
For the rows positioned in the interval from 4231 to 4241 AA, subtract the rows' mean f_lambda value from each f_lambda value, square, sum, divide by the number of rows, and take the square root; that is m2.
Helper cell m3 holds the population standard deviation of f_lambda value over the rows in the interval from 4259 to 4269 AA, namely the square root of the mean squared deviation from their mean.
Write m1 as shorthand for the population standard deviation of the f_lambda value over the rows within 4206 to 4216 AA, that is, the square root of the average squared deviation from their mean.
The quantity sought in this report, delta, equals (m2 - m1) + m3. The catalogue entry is 2.5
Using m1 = 0.86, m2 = 1.6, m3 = 1.72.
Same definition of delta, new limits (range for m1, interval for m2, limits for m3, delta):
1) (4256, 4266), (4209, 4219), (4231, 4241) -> 1.0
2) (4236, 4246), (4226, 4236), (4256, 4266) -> 0.2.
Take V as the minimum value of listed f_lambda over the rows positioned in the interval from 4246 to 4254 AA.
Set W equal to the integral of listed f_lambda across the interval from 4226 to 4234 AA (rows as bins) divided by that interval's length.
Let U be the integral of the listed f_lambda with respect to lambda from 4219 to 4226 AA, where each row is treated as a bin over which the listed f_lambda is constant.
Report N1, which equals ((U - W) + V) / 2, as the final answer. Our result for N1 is 67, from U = 136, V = 16.59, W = 17.5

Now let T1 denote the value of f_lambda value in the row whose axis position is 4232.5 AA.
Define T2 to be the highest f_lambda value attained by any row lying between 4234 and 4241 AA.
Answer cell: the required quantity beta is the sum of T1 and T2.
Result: 39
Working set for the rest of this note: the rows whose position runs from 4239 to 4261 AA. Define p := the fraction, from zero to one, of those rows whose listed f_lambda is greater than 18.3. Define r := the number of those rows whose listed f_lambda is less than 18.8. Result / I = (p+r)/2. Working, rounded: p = 0.56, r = 4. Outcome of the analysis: 2.3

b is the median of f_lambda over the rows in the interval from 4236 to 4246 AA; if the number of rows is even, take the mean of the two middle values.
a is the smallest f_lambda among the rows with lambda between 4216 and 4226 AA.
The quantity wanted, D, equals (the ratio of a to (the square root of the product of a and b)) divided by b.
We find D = 0.0501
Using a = 17.09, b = 19.0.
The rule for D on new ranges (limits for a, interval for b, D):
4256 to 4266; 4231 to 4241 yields 0.0514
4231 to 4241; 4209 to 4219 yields 0.0576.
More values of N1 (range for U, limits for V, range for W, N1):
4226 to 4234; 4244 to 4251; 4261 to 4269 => 69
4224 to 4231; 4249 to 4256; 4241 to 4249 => 59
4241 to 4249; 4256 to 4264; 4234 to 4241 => 75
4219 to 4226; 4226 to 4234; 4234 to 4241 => 66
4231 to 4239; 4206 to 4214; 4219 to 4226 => 71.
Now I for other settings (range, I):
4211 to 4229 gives 3.1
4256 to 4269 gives 1.3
